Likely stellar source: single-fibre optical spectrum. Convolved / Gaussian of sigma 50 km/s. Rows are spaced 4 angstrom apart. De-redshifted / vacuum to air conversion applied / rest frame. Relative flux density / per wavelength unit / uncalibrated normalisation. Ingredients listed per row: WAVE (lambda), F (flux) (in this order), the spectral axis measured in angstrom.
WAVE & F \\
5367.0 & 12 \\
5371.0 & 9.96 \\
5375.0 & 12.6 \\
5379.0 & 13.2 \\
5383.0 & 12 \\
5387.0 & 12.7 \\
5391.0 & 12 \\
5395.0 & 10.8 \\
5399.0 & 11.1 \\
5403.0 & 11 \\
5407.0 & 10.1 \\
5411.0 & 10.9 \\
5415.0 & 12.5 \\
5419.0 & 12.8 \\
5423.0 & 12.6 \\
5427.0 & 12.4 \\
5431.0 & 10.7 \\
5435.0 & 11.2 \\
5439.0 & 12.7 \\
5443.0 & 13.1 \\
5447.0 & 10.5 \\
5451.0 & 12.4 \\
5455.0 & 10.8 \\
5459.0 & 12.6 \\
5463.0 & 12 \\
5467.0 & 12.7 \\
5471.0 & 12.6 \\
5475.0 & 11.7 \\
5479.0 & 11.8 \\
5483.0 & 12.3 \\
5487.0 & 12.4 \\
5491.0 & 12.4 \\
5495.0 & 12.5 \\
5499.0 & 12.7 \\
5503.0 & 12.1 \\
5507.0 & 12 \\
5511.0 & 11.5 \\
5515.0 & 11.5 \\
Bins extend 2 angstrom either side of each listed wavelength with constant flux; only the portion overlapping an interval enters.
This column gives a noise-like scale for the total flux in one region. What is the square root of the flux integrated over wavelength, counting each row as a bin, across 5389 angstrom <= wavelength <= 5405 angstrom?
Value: 13.40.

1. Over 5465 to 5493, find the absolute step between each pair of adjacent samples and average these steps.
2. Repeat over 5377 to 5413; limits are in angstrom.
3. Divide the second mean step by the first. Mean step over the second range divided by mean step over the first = 2.6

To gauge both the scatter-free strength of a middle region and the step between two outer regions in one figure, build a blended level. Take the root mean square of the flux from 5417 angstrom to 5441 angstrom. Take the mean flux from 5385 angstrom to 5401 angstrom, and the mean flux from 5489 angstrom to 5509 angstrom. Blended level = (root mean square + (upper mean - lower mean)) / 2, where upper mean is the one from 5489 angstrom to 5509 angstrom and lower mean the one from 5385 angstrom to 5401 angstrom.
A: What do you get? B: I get 6.39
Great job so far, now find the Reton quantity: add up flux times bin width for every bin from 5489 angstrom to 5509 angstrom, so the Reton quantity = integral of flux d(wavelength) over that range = 247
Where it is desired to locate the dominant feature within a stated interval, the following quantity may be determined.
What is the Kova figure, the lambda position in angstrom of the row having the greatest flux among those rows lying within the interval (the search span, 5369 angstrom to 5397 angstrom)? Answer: 5379.0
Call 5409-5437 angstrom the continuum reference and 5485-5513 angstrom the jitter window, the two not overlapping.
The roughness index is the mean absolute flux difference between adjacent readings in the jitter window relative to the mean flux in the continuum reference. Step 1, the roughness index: 0.021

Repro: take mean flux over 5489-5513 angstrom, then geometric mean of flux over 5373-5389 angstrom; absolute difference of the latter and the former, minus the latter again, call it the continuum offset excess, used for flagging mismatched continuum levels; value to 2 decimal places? -12.20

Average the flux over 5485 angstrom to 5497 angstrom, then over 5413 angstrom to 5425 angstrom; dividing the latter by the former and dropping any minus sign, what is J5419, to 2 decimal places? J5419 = 1.02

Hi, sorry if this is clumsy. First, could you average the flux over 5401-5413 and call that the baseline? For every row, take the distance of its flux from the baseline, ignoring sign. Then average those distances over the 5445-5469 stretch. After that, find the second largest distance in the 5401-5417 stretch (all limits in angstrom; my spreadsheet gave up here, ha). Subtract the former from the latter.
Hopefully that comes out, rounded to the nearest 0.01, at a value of -0.66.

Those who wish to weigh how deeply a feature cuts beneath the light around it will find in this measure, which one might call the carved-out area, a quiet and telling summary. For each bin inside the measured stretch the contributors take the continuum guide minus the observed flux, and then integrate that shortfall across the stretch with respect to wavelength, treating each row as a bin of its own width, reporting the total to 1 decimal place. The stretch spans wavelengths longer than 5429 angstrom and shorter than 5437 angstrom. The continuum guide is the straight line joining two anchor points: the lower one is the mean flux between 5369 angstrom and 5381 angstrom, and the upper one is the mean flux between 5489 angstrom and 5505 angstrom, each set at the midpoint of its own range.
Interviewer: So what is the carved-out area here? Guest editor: 9.7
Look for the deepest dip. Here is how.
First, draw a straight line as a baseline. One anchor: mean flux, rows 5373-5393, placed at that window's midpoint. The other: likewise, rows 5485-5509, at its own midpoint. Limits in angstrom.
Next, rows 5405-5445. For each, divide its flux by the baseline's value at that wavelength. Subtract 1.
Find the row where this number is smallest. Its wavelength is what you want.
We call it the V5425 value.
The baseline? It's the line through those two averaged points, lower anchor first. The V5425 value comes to 5407.0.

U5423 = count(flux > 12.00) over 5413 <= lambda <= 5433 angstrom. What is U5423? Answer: 4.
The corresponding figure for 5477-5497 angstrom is 4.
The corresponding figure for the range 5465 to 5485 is 3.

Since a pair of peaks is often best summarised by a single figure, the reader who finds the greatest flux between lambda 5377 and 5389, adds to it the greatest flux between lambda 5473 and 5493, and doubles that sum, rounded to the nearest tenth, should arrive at 51.2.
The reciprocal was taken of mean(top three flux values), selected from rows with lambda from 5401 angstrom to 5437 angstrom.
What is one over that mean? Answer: 0.0792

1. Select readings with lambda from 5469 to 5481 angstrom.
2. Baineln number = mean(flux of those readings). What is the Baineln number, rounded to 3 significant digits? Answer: 12.0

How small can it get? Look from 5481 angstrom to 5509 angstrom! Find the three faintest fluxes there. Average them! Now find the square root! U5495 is 3.48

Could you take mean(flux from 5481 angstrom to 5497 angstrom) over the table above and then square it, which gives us 154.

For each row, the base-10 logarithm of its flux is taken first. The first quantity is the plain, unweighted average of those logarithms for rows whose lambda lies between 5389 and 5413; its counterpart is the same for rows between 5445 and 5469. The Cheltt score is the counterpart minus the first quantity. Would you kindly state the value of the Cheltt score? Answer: 0.032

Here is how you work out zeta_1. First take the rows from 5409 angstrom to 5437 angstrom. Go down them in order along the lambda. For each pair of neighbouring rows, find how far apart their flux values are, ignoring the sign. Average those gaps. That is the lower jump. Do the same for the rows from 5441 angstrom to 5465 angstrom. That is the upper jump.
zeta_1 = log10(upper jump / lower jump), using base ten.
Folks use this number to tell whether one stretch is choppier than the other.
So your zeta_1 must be 0.36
